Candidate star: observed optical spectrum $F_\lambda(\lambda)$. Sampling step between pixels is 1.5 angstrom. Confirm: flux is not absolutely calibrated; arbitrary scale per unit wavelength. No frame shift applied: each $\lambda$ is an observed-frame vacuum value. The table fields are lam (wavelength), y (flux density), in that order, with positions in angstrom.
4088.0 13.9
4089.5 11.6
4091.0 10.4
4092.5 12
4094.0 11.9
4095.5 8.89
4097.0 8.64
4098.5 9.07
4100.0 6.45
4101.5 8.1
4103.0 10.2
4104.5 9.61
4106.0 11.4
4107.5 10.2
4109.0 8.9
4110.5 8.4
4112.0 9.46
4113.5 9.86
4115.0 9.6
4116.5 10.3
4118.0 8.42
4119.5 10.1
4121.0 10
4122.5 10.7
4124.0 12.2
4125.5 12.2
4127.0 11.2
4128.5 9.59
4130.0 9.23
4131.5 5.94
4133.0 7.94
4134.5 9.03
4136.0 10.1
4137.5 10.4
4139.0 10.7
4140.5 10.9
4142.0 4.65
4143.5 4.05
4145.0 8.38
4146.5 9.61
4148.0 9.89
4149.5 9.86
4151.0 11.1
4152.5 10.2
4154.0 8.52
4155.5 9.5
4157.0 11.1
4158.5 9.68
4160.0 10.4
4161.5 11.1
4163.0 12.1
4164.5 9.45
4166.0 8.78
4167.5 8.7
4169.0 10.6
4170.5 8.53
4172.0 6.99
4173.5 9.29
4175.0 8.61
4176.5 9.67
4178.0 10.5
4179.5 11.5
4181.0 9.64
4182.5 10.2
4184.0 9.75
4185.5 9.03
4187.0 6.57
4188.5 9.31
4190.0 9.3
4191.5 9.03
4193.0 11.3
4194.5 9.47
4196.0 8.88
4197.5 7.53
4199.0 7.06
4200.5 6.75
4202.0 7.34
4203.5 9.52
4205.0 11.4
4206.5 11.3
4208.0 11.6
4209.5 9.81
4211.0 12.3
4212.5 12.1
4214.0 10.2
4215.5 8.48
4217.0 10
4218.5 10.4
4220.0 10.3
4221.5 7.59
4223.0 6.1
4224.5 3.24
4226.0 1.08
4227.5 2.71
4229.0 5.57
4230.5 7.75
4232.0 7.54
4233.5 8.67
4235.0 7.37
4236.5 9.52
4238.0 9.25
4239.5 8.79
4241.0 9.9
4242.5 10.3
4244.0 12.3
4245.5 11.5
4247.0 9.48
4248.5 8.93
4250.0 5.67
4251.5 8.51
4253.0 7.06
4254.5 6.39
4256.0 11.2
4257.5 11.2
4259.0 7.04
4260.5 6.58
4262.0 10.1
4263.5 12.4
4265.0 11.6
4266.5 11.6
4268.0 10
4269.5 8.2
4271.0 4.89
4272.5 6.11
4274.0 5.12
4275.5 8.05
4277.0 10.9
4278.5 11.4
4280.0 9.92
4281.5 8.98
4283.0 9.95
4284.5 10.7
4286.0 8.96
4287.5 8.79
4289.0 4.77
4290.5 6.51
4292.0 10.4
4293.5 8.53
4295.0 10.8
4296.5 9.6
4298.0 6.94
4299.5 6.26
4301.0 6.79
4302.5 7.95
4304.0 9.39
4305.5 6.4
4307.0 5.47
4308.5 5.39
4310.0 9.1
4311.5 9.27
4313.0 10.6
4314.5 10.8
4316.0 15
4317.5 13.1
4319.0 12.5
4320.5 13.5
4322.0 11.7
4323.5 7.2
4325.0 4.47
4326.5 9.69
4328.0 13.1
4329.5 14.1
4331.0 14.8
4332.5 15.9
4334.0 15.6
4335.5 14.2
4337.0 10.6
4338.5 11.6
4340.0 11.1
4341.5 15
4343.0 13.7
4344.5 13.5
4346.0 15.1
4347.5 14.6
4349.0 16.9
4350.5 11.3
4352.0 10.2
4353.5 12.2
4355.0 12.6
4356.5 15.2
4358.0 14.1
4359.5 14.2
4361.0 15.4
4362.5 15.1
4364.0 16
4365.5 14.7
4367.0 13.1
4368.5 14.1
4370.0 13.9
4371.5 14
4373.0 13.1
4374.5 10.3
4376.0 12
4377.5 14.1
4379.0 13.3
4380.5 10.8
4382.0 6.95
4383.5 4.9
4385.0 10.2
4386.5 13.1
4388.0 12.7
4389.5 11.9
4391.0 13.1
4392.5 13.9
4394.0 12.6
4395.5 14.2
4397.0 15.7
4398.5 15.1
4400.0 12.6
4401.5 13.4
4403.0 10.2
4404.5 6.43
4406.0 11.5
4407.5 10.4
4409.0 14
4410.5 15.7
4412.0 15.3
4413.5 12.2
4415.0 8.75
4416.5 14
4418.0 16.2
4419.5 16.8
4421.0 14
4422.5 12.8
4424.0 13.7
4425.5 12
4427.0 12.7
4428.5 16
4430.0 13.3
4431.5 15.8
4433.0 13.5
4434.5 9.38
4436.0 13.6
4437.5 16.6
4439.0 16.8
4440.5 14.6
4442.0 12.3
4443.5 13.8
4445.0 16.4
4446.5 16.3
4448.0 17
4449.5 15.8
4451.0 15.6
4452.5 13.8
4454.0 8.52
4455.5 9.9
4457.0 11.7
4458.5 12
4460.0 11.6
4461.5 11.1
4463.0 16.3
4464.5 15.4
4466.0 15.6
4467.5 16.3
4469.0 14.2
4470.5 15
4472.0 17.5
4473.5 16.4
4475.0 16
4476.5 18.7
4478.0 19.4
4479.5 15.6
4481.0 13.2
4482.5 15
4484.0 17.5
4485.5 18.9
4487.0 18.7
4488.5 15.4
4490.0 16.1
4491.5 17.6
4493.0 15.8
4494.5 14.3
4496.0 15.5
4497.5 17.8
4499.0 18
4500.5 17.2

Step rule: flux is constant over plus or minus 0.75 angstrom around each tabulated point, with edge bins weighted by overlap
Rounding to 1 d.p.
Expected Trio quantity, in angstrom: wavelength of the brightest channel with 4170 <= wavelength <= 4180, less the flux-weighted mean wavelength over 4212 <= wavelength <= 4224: -37.8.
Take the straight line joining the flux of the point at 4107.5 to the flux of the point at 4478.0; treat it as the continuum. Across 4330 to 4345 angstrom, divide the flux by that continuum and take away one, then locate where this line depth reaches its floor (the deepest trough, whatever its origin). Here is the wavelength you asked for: 4337.0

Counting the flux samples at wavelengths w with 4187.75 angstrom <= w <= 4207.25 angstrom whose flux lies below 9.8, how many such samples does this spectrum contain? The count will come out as 10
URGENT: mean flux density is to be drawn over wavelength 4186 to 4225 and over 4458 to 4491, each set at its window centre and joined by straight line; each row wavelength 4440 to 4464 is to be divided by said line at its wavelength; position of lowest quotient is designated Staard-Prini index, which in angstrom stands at 4454.0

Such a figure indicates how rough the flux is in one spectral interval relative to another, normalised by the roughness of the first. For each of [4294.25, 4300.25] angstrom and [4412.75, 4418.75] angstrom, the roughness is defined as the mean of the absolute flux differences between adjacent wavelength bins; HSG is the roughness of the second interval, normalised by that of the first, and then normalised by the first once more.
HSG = 1.6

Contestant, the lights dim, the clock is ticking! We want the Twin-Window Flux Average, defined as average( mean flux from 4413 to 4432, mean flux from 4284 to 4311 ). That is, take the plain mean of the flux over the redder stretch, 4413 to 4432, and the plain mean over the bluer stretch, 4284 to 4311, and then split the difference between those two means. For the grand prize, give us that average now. 10.8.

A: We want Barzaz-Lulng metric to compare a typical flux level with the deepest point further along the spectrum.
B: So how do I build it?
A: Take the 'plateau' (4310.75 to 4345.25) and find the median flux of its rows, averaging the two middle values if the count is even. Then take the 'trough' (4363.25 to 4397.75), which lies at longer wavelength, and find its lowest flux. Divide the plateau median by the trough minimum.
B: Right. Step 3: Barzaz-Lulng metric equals 2.7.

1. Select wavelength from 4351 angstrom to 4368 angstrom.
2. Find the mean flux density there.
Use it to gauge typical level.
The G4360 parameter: 13.9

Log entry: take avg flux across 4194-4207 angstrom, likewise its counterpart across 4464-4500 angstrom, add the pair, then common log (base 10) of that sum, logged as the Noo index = 1.40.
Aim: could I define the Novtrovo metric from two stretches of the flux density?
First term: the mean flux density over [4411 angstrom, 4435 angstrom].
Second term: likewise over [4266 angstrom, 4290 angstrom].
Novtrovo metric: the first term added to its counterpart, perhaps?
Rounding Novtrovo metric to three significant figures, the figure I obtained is 22.2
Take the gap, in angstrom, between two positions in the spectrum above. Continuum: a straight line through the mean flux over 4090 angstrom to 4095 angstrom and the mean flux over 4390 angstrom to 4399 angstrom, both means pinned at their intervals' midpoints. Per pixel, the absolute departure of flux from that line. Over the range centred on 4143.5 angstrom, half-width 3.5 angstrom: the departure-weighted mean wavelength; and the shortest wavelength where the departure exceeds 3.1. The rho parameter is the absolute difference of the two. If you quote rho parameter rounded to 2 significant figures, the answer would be 1.4 angstrom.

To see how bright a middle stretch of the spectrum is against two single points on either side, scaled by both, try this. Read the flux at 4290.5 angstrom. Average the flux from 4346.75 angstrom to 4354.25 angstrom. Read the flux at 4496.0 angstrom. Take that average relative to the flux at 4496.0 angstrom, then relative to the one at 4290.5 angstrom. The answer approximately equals 0.13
